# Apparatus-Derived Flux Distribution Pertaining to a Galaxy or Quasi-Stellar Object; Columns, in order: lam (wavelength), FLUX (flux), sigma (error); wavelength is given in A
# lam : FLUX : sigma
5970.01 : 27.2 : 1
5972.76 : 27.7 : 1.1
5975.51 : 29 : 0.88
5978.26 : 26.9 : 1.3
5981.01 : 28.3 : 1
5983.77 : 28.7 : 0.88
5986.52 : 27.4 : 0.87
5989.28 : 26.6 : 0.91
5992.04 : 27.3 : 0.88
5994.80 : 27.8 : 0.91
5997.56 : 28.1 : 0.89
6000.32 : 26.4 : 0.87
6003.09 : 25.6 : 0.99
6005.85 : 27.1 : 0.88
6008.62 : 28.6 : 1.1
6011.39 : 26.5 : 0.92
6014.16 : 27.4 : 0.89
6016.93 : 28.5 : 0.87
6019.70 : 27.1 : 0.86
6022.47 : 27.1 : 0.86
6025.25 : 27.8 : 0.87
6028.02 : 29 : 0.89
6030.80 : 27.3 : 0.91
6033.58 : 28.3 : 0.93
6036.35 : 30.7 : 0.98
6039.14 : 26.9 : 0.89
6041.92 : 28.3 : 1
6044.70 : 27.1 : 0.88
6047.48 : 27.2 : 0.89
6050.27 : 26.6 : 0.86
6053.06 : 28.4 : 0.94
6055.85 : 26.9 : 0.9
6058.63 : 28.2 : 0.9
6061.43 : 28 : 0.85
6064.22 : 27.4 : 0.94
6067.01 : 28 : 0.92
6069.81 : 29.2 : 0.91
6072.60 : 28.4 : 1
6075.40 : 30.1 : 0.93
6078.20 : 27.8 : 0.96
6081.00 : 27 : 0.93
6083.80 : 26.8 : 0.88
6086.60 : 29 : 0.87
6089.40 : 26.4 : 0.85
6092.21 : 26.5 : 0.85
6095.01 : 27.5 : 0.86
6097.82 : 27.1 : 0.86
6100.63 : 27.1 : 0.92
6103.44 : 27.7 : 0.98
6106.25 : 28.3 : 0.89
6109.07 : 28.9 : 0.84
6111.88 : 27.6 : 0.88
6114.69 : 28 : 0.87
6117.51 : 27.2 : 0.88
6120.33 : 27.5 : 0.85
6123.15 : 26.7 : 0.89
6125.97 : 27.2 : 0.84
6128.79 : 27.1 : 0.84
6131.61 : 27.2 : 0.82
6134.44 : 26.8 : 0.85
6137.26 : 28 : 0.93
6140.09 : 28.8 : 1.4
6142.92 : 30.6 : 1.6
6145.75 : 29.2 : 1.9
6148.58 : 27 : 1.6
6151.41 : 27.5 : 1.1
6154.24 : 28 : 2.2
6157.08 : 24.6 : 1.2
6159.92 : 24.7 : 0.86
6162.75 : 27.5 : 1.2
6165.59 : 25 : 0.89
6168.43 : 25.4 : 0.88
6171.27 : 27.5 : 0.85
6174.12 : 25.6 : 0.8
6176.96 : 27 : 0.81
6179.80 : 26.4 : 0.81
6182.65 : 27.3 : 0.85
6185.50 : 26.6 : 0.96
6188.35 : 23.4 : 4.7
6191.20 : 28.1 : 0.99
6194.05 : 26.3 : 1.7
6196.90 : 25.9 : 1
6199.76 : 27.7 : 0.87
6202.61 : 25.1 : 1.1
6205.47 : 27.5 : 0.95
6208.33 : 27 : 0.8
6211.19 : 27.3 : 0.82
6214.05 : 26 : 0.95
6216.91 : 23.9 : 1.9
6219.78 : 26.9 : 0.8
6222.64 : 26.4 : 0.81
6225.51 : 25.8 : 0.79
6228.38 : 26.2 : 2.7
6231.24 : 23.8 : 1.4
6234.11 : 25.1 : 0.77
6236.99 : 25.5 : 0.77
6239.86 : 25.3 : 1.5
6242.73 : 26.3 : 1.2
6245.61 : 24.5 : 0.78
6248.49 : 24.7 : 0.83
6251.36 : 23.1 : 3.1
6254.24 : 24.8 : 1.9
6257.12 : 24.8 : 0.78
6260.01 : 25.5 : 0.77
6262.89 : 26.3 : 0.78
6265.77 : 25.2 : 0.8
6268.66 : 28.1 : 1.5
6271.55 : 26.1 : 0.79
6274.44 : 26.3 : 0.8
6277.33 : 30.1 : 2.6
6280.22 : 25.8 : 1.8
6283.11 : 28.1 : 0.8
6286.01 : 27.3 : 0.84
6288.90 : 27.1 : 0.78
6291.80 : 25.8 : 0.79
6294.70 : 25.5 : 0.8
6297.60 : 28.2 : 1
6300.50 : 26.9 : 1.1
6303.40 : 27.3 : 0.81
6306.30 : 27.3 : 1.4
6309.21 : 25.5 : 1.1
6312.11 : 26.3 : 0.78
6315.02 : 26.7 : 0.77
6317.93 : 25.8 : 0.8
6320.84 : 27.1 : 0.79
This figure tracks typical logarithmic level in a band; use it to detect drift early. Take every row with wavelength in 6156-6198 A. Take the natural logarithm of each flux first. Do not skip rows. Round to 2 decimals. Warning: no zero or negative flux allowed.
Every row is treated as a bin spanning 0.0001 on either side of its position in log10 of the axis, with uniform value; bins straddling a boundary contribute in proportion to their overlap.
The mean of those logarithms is 3.26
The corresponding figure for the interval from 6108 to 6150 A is 3.33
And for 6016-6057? 3.32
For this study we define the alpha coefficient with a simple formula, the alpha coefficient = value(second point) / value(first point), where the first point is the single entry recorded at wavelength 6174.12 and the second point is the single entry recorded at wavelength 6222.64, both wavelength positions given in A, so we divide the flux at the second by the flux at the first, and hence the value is 1.03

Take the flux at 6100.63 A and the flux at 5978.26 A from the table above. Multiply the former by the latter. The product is 729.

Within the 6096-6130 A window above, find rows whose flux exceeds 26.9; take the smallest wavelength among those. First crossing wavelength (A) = 6097.82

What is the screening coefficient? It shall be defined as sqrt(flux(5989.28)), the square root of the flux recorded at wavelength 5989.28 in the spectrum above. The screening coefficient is 5.16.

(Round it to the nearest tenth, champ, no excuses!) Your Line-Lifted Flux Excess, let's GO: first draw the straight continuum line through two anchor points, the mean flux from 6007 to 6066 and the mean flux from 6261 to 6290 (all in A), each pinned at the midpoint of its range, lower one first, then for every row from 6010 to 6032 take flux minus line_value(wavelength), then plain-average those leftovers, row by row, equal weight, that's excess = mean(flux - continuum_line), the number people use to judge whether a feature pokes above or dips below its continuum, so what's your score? -0.2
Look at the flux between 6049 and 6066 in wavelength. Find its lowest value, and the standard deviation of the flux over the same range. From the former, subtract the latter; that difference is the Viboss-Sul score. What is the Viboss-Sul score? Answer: 25.9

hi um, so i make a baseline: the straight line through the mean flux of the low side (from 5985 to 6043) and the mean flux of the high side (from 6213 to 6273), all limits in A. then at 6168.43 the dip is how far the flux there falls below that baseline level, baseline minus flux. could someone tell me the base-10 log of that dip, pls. -0.13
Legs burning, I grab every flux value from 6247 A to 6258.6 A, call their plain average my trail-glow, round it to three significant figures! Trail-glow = 24.3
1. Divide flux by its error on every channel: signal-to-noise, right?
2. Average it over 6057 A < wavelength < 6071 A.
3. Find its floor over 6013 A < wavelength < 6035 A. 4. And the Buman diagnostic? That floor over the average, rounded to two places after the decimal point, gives 0.96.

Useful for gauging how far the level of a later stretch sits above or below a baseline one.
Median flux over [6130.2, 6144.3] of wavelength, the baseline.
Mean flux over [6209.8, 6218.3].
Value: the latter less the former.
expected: -2.3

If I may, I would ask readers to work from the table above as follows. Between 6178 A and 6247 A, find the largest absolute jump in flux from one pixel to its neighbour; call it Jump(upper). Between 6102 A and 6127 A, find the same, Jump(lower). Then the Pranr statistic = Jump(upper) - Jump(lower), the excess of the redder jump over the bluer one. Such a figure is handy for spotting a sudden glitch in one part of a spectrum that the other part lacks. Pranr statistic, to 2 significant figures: 3.4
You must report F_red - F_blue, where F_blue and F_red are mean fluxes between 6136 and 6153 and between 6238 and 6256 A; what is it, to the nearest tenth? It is -3.7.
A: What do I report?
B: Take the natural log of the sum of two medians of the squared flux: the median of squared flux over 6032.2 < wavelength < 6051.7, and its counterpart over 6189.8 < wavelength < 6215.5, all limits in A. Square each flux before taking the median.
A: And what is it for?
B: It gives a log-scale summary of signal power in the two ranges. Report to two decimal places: 7.29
